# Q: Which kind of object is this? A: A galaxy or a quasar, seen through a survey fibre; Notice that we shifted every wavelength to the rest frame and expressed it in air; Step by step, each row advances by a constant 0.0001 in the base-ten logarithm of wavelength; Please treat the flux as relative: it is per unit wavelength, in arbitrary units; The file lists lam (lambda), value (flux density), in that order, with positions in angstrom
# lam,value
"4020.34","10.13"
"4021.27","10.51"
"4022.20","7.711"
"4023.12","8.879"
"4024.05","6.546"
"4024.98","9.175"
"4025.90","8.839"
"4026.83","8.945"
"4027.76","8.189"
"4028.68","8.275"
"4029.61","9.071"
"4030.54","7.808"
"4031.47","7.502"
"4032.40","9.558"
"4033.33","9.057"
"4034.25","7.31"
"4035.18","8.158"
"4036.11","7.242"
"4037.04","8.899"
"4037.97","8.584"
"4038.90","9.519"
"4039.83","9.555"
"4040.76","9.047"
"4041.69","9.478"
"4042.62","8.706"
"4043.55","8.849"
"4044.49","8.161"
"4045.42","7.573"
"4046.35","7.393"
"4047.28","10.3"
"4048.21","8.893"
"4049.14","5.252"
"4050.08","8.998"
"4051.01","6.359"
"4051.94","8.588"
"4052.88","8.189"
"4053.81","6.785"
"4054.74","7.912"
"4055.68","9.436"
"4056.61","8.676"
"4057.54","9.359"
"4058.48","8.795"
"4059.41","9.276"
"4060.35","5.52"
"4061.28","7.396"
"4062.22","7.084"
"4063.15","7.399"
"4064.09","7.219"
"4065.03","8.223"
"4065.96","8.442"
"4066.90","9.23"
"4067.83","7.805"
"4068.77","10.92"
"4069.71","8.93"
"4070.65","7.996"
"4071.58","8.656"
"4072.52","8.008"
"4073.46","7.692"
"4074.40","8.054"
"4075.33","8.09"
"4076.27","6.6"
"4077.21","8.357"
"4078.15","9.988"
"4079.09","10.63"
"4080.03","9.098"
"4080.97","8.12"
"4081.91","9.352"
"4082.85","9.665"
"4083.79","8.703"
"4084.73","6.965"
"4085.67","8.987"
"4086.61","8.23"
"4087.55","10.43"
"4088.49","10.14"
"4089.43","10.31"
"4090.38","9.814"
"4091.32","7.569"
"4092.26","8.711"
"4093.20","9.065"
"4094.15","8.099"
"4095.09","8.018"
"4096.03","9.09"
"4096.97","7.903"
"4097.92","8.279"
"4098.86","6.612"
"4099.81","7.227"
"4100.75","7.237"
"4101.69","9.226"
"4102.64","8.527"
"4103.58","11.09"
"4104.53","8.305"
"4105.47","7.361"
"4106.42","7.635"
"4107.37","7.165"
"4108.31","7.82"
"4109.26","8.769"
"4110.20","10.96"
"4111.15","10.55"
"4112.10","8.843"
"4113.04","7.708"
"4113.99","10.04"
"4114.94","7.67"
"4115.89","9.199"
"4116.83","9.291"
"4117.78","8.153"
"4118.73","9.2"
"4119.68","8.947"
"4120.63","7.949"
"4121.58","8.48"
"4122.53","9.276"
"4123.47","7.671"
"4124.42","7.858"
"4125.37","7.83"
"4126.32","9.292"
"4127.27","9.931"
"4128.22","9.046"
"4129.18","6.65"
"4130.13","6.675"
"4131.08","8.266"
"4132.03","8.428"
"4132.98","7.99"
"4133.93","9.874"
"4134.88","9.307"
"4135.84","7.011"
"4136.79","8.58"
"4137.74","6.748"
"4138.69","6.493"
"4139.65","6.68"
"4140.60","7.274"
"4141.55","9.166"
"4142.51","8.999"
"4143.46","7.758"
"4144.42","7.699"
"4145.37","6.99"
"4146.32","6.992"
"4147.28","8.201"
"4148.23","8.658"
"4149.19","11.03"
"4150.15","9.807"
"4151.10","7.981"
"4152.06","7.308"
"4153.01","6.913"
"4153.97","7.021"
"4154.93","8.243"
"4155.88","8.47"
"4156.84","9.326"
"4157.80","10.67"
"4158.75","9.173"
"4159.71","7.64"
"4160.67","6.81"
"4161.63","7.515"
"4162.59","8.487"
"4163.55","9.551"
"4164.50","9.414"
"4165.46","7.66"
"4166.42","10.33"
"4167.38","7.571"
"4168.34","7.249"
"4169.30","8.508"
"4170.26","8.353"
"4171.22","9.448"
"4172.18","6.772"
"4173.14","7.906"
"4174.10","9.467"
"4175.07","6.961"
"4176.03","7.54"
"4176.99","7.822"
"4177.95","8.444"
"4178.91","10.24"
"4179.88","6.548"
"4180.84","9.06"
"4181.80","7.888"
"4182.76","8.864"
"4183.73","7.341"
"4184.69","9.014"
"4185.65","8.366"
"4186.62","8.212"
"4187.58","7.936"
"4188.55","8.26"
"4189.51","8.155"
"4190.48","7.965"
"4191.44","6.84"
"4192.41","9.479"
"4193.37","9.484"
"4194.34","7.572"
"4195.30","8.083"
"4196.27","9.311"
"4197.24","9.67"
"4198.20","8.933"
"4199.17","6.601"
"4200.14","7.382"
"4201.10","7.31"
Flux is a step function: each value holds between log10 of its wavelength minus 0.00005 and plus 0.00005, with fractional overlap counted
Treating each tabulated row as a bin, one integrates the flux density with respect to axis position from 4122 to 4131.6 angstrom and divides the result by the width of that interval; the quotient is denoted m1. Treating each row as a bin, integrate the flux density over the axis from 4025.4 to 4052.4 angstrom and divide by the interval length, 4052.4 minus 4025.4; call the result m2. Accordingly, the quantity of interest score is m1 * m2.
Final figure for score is 69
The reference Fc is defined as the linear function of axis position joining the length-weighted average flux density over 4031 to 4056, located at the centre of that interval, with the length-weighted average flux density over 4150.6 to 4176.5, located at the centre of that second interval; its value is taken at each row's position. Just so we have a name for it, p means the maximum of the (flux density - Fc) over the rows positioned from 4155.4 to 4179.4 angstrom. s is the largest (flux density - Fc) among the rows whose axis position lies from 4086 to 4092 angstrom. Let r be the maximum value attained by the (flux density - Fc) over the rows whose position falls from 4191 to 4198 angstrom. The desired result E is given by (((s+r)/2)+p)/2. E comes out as 2.11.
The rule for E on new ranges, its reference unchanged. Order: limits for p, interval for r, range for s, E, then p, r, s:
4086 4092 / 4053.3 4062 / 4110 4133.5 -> 2.01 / 2.1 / 1.1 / 2.68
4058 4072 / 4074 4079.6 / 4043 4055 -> 2.38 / 2.6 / 2.3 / 1.97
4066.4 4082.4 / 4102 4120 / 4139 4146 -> 2.23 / 2.6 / 2.8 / 0.91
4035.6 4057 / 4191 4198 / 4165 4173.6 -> 1.87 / 2.0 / 1.5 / 2.10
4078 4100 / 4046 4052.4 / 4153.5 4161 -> 2.26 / 2.3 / 2.0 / 2.43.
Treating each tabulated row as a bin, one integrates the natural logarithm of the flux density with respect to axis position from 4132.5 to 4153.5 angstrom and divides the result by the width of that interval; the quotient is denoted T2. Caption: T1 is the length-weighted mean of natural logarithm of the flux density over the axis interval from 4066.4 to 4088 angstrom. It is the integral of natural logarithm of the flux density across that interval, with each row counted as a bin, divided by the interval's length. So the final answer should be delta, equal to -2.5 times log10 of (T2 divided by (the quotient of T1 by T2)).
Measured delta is -0.753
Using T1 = 2.16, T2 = 2.08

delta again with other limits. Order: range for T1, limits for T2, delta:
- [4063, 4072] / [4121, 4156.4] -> -0.773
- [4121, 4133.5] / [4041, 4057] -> -0.796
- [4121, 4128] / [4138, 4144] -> -0.705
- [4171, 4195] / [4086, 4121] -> -0.860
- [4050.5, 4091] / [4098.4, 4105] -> -0.796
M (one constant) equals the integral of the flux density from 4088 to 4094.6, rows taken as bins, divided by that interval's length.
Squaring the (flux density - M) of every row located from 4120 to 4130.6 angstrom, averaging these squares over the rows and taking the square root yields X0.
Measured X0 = 1.33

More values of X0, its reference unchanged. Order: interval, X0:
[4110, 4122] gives 1.01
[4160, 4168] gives 1.34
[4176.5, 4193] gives 1.22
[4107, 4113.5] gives 1.37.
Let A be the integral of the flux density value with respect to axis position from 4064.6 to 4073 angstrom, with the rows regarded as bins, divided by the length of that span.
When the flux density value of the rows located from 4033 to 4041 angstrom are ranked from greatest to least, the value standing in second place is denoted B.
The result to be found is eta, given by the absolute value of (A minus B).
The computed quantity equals 0.8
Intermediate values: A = 8.69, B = 9.519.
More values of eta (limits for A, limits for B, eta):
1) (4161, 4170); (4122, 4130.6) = 0.8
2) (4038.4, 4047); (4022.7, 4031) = 0.3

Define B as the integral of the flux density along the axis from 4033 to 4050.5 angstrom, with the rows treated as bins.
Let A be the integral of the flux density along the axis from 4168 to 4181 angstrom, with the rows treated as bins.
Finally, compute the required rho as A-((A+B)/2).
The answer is -21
